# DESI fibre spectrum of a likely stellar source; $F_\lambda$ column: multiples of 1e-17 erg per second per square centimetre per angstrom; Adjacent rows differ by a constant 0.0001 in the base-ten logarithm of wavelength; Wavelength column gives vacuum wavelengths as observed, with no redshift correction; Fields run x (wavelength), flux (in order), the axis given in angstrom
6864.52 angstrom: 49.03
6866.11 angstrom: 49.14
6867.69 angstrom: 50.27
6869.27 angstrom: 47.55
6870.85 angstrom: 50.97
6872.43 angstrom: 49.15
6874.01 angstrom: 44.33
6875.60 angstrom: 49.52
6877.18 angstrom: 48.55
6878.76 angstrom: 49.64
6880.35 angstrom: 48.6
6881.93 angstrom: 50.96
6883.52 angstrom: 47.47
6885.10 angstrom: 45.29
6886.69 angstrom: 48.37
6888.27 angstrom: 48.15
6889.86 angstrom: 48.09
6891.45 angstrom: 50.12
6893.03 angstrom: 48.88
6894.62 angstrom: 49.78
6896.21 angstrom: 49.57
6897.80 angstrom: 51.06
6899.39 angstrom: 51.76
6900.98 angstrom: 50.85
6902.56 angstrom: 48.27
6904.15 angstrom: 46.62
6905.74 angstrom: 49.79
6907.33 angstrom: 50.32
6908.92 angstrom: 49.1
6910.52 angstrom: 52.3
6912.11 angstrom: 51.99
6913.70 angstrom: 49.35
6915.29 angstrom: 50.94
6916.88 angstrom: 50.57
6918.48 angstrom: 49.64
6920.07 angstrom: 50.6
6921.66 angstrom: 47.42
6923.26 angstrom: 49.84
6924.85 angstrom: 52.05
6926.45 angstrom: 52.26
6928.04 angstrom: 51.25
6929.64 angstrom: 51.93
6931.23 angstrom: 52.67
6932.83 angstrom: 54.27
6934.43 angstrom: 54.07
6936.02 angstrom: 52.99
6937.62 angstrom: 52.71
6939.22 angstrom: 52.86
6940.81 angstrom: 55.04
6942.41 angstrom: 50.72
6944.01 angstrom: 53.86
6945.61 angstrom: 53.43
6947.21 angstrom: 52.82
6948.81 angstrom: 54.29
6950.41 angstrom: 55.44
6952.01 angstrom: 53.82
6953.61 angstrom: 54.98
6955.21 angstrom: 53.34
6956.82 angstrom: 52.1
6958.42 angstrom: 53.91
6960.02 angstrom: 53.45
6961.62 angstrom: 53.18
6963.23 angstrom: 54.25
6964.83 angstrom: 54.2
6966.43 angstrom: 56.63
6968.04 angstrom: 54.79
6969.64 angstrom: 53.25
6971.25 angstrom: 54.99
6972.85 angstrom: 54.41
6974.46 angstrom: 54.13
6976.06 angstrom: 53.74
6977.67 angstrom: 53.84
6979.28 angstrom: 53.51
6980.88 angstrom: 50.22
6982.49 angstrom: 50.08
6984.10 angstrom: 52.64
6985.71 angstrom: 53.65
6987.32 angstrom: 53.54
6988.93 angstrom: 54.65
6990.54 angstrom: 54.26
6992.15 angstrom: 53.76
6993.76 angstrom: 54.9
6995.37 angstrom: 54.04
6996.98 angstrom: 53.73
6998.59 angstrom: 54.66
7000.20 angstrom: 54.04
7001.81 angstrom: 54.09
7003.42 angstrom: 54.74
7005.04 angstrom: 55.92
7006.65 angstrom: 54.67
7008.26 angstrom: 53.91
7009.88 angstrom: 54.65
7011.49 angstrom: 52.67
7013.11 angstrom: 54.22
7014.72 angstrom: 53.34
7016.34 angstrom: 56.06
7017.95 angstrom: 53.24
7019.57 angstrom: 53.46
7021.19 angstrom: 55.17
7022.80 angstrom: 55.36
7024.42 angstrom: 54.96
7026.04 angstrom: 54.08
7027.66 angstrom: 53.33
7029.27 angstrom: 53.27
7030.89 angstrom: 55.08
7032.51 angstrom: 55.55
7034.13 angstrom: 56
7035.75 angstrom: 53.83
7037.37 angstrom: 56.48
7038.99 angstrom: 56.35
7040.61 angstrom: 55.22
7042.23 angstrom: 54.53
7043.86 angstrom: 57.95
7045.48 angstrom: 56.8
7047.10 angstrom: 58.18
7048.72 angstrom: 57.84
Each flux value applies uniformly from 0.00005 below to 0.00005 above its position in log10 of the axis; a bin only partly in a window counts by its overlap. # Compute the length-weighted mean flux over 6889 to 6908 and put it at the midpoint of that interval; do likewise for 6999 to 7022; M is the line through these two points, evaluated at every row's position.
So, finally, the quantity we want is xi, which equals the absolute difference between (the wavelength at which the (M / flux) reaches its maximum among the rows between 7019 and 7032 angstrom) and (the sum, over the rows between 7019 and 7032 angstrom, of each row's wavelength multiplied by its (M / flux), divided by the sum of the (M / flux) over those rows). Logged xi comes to 4.0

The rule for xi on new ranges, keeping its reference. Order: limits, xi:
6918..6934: 3.9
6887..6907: 7.1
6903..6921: 7.9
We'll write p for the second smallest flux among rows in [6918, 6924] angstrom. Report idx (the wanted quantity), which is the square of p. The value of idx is 2464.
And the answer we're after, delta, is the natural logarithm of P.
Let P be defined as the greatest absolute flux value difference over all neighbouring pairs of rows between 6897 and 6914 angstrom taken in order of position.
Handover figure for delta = 1.16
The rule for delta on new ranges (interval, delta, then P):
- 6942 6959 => 1.14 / 3.1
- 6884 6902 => 1.12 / 3.1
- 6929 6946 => 1.46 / 4.3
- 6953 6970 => 0.89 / 2.4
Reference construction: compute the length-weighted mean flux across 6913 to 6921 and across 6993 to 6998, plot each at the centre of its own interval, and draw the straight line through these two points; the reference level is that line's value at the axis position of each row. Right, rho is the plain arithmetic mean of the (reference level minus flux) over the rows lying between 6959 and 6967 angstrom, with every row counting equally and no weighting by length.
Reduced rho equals -1.7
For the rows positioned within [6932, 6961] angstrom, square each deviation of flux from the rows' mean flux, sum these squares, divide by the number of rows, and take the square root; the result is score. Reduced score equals 1.1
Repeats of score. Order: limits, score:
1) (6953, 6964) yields 0.8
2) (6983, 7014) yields 0.7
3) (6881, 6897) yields 1.5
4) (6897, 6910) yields 1.6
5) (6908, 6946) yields 1.8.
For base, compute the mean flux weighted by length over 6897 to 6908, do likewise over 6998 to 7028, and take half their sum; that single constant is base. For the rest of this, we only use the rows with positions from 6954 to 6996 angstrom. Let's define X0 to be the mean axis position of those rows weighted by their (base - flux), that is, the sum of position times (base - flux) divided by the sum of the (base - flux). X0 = 6975.0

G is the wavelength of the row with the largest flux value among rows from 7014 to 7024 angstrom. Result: 7016.34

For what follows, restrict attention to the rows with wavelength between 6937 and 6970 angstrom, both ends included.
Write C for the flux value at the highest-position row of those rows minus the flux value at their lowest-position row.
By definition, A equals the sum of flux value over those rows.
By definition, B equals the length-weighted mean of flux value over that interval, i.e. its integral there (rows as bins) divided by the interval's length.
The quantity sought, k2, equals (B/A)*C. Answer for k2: 0.03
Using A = 1129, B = 53.8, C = 0.5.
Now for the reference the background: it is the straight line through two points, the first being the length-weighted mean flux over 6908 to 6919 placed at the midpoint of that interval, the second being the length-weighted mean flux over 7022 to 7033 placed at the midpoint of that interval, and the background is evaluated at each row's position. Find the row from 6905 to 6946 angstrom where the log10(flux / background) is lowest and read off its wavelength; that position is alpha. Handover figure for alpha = 6921.66 angstrom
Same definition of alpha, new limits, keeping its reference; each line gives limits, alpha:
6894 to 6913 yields 6904.15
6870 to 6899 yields 6874.01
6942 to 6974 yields 6942.41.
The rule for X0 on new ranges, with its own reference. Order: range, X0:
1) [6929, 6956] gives 6944.9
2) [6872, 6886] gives 6878.9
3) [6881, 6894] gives 6887.3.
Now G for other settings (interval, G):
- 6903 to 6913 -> 6910.52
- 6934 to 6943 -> 6940.81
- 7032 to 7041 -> 7037.37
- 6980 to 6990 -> 6988.93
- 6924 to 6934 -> 6932.83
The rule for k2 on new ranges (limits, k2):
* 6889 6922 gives -0.03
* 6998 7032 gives 0.02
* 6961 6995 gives 0.08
